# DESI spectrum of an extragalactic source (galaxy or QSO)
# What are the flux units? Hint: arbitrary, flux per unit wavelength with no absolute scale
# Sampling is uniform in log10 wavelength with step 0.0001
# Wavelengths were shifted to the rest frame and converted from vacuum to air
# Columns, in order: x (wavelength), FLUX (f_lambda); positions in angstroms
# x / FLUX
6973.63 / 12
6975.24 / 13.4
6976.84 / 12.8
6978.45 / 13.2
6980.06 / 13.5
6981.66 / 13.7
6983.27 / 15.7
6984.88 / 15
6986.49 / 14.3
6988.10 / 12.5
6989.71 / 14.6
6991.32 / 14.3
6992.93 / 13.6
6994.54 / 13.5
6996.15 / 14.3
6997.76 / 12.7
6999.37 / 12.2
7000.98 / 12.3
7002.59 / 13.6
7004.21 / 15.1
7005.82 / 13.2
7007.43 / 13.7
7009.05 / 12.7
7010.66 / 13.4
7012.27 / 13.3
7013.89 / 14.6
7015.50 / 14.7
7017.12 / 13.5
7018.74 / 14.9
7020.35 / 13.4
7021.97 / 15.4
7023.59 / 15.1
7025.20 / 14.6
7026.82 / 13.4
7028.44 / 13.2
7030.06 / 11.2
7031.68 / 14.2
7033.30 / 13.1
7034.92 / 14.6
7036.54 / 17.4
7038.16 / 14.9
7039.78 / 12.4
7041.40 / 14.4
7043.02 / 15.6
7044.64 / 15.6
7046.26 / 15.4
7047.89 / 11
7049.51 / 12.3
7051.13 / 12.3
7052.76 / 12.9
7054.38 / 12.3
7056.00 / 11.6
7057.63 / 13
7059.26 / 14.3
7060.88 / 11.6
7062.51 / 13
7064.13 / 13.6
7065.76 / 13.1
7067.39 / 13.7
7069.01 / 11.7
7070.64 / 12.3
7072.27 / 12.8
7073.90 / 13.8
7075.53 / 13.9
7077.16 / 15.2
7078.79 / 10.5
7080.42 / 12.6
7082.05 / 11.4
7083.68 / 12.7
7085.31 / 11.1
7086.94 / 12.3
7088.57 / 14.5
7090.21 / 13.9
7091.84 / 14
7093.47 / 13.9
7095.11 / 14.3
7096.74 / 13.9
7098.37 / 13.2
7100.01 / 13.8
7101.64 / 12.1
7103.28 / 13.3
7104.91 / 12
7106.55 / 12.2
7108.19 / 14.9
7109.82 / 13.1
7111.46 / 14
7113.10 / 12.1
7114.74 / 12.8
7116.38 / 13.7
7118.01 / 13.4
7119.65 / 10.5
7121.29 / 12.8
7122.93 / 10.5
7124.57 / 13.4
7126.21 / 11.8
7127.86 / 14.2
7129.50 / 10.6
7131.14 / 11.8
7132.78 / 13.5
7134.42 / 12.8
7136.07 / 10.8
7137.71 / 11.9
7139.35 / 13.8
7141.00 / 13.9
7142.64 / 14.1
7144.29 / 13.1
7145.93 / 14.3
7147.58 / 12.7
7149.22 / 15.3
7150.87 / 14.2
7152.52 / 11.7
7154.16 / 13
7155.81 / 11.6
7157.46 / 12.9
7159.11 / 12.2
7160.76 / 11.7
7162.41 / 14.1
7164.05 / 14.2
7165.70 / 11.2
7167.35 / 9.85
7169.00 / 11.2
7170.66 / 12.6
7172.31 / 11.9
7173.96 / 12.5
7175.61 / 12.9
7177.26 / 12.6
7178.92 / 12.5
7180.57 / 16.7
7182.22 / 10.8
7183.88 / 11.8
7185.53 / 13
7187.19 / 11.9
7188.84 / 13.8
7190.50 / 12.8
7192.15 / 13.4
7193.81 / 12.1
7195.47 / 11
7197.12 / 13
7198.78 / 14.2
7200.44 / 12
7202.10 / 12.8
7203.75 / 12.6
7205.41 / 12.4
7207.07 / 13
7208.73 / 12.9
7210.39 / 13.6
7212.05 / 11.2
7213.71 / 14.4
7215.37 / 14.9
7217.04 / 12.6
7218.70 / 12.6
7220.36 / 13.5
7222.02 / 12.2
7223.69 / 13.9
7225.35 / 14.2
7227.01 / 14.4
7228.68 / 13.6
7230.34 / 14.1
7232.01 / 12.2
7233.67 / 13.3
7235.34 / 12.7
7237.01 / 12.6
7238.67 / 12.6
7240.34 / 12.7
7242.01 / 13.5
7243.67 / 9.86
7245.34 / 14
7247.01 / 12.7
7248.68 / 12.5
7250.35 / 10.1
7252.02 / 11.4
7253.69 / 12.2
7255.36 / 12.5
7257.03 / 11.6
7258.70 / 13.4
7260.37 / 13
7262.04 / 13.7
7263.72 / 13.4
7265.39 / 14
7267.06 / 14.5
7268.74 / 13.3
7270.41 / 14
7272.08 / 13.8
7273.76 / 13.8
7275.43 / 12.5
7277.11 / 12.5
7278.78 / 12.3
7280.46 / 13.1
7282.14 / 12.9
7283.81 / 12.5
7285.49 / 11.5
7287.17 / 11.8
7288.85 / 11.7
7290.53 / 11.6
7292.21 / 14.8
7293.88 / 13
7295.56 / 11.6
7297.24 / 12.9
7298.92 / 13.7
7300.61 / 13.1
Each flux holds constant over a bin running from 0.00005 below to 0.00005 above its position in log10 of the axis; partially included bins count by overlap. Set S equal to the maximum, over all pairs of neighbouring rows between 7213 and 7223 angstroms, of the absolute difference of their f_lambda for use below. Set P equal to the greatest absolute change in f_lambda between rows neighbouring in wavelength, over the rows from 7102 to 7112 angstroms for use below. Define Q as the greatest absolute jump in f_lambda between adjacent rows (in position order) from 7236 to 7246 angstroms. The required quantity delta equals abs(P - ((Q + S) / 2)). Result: 0.5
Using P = 2.7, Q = 4.1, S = 2.3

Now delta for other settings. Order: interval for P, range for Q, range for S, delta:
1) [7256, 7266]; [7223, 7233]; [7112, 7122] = 0.6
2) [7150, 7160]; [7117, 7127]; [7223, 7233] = 0.1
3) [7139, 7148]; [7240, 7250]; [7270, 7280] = 1.1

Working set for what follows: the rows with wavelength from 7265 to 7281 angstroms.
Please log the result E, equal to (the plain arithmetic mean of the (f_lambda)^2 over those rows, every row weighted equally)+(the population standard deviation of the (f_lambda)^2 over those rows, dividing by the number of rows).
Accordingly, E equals 199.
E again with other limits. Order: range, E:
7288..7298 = 190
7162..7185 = 202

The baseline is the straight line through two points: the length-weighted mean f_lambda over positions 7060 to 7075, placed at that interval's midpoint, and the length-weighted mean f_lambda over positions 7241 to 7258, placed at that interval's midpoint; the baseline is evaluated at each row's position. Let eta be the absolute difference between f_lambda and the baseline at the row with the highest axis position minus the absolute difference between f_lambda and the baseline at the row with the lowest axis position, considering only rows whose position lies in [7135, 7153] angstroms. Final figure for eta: -1.0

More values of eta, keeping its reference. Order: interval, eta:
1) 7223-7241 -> -1.1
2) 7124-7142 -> 0.6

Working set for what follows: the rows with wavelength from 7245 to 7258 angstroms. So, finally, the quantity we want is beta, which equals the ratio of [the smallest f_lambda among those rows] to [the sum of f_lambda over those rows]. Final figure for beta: 0.104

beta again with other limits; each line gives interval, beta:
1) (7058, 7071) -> 0.112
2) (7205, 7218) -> 0.107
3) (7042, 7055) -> 0.102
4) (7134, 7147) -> 0.103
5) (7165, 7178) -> 0.104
